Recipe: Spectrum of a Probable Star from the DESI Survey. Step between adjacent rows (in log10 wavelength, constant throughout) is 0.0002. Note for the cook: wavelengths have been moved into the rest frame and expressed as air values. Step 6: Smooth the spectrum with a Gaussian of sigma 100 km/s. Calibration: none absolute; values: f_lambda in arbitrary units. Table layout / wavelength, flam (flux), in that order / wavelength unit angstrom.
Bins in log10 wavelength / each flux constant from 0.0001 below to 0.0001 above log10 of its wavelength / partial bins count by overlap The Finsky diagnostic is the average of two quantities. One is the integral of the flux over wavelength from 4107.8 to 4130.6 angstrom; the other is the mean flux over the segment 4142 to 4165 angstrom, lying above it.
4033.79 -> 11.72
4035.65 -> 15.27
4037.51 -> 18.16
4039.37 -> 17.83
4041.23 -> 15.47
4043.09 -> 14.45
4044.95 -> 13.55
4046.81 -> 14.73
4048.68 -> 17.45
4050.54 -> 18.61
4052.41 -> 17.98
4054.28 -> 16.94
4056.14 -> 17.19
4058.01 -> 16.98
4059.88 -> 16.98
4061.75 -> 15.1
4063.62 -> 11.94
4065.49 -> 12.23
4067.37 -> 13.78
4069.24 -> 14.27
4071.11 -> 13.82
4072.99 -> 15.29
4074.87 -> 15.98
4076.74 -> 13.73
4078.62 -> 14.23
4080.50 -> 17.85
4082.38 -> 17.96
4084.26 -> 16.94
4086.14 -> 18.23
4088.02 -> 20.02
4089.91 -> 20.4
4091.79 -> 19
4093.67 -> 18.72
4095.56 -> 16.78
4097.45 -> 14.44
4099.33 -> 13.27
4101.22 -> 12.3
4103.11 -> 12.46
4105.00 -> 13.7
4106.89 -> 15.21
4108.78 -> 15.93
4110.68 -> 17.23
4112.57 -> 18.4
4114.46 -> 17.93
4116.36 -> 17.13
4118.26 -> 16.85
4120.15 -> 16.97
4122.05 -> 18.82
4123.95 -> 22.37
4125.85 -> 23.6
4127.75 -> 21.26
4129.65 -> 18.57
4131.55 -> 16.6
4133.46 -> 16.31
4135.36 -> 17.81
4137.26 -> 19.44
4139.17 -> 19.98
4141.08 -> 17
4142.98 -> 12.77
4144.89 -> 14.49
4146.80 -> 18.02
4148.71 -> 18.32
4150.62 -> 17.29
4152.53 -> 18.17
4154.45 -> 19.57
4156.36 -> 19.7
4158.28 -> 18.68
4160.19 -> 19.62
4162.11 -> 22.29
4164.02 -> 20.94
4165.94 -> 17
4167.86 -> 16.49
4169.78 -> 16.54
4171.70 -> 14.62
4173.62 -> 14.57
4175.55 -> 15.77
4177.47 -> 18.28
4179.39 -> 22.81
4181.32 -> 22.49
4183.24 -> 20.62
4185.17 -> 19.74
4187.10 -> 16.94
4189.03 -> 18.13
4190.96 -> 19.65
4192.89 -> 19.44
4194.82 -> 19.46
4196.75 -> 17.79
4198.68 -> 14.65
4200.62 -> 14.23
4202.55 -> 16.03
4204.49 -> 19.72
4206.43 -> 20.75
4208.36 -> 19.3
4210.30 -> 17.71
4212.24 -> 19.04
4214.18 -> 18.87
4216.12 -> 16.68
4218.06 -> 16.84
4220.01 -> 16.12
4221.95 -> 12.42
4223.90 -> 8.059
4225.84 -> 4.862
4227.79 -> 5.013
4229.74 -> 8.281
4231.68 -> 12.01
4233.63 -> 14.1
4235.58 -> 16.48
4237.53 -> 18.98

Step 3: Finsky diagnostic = 223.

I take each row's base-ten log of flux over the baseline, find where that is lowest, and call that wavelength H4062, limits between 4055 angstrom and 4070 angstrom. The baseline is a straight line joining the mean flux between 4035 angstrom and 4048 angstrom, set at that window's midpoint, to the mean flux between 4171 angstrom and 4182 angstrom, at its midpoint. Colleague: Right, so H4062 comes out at 4063.62 angstrom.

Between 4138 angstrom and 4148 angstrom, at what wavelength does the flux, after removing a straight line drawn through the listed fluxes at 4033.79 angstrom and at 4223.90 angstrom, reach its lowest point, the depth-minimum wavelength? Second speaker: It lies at 4142.98 angstrom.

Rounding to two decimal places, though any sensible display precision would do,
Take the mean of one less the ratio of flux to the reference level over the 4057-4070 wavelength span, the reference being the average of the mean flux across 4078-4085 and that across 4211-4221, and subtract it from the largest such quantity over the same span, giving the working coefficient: 0.15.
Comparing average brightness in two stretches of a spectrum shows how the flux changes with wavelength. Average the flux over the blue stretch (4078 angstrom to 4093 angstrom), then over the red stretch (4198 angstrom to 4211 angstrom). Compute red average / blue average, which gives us 1.0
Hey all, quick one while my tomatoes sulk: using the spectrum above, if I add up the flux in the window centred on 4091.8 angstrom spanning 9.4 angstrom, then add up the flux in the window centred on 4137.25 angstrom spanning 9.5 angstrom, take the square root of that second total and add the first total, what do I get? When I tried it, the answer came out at 104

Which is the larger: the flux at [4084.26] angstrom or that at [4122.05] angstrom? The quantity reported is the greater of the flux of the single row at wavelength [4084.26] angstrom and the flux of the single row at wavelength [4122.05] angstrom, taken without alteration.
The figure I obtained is 18.8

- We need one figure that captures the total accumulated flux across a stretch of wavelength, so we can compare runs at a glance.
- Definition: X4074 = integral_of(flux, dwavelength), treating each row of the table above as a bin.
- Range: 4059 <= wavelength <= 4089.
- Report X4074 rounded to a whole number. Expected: 466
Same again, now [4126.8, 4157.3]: 544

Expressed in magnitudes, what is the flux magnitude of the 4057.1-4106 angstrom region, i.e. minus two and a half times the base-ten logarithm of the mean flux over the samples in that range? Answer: -2.985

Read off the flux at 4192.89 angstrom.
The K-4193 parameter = 19.44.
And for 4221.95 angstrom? 12.42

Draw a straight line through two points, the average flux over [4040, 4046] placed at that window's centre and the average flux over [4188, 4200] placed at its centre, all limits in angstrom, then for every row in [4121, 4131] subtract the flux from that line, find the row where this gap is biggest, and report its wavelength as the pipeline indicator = 4129.65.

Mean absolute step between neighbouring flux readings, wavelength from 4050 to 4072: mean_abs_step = 0.9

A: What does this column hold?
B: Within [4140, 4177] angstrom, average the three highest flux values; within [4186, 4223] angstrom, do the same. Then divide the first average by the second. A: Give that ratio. 1.05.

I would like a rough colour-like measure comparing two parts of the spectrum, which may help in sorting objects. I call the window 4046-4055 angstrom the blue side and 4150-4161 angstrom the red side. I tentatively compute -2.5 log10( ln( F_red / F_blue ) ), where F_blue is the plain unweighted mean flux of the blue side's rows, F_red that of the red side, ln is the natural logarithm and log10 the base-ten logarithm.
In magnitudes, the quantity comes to 2.56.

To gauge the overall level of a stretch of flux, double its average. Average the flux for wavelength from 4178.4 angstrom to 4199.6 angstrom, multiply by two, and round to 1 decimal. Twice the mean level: 38.5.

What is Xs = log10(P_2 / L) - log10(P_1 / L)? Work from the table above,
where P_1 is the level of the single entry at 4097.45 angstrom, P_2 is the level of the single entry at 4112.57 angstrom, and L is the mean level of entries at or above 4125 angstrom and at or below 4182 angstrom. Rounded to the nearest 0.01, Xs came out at 0.11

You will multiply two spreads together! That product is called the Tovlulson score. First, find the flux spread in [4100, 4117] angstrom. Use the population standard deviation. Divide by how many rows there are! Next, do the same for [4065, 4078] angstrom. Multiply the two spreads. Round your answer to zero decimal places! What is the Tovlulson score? 2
